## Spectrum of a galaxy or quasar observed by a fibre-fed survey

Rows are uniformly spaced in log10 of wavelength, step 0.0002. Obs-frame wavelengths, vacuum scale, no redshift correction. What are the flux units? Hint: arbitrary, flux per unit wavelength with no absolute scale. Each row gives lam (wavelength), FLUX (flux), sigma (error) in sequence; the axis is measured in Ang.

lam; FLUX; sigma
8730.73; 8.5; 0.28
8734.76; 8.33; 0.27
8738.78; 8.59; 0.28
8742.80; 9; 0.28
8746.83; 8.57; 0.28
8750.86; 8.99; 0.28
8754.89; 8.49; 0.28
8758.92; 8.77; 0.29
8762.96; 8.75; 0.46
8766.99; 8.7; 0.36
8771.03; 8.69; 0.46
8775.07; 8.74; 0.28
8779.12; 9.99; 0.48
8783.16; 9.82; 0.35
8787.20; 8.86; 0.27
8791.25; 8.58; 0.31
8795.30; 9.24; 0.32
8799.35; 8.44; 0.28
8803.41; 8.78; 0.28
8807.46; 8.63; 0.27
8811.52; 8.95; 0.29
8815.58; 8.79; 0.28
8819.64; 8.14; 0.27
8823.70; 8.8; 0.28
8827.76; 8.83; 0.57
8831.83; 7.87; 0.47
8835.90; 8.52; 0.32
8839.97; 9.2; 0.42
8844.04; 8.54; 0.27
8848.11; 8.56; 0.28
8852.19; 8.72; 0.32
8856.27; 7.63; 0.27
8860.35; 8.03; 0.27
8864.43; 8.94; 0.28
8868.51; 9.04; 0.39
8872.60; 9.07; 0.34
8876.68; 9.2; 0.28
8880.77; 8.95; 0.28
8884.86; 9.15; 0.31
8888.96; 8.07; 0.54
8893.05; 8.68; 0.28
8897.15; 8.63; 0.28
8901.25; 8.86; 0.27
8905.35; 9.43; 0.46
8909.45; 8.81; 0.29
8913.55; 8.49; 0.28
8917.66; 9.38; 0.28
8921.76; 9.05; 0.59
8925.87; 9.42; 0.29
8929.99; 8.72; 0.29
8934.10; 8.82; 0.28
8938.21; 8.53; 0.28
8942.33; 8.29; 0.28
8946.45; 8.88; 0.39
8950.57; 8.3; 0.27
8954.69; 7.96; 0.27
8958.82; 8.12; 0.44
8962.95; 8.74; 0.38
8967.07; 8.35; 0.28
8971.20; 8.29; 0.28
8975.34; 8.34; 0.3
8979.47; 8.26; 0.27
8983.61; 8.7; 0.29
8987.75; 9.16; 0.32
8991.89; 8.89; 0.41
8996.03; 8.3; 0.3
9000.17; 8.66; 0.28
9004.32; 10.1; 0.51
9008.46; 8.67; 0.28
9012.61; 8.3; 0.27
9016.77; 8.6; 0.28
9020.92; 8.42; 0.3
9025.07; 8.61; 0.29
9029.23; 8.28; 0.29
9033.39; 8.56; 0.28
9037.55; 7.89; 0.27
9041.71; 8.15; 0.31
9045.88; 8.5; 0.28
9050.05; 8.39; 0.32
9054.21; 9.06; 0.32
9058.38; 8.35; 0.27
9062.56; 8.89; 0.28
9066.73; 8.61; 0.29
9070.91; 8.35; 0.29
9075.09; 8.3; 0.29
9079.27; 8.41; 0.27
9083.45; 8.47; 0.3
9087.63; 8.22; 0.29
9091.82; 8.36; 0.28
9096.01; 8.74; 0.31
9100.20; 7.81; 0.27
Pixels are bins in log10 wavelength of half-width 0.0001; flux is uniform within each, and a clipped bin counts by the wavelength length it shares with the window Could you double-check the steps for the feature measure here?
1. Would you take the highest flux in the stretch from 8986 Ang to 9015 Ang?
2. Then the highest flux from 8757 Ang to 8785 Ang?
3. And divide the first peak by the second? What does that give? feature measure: 1.01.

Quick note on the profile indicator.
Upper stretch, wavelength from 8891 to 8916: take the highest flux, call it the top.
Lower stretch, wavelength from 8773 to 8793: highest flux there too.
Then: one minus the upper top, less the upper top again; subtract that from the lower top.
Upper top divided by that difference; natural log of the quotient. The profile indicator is -1.08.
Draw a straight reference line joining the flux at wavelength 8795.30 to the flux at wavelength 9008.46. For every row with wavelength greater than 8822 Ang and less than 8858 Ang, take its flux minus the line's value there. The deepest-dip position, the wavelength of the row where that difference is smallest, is 8856.27 Ang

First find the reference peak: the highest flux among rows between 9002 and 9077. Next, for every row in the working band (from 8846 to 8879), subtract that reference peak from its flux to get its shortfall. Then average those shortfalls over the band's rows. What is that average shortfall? -1.45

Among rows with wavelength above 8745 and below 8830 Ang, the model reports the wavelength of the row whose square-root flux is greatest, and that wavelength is 8779.12 Ang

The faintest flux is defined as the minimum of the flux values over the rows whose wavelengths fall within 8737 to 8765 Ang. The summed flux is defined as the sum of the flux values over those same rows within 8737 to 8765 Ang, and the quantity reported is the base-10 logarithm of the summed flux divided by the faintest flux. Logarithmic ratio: 0.858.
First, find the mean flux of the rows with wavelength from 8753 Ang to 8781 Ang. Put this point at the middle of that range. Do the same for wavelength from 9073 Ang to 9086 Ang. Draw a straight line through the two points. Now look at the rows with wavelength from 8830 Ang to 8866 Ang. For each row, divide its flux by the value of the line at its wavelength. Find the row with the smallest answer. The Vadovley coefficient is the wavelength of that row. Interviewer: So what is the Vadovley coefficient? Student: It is 8856.27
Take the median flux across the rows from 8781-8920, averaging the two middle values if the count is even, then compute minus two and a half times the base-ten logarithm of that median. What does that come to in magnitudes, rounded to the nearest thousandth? -2.361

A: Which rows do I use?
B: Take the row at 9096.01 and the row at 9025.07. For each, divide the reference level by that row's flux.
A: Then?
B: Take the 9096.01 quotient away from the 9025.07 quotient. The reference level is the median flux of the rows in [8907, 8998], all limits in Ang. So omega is 0.015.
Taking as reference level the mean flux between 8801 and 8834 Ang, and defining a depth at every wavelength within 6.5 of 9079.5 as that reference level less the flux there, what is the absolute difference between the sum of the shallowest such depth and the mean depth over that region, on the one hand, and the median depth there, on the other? 0.1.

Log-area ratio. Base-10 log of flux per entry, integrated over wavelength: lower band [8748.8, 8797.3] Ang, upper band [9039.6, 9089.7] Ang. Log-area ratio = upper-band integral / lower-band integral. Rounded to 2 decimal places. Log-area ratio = 1.01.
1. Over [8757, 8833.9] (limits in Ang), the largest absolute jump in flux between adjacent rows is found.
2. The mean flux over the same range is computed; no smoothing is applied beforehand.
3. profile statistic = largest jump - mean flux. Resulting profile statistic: -7.56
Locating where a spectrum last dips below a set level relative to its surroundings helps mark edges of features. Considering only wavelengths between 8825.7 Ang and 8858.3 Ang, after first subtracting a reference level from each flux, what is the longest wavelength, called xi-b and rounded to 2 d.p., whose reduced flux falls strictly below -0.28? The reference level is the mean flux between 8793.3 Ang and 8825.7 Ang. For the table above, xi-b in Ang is 8856.27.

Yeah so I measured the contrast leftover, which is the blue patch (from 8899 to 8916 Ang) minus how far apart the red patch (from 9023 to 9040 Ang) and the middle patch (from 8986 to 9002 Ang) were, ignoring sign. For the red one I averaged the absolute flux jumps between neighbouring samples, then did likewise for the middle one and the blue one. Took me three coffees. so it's 0.48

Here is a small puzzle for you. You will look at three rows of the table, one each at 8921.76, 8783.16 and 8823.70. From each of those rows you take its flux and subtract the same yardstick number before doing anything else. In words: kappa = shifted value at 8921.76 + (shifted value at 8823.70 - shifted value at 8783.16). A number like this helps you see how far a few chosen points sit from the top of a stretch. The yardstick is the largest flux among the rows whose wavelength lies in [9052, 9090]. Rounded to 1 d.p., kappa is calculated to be -1.0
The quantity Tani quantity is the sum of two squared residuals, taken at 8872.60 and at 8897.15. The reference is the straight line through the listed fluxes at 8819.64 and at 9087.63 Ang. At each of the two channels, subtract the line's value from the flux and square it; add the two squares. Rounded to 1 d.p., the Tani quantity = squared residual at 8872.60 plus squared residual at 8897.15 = 1.1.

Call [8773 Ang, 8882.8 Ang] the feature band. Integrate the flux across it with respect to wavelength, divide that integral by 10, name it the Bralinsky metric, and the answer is 96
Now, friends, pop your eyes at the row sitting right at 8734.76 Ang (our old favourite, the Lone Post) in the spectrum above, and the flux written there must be 8.33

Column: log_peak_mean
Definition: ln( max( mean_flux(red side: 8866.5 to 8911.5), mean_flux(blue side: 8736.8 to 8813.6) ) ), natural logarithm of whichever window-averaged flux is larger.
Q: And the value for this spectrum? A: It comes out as 2.186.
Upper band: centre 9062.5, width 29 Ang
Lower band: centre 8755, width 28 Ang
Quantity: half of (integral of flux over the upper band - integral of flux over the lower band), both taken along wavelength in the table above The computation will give 2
